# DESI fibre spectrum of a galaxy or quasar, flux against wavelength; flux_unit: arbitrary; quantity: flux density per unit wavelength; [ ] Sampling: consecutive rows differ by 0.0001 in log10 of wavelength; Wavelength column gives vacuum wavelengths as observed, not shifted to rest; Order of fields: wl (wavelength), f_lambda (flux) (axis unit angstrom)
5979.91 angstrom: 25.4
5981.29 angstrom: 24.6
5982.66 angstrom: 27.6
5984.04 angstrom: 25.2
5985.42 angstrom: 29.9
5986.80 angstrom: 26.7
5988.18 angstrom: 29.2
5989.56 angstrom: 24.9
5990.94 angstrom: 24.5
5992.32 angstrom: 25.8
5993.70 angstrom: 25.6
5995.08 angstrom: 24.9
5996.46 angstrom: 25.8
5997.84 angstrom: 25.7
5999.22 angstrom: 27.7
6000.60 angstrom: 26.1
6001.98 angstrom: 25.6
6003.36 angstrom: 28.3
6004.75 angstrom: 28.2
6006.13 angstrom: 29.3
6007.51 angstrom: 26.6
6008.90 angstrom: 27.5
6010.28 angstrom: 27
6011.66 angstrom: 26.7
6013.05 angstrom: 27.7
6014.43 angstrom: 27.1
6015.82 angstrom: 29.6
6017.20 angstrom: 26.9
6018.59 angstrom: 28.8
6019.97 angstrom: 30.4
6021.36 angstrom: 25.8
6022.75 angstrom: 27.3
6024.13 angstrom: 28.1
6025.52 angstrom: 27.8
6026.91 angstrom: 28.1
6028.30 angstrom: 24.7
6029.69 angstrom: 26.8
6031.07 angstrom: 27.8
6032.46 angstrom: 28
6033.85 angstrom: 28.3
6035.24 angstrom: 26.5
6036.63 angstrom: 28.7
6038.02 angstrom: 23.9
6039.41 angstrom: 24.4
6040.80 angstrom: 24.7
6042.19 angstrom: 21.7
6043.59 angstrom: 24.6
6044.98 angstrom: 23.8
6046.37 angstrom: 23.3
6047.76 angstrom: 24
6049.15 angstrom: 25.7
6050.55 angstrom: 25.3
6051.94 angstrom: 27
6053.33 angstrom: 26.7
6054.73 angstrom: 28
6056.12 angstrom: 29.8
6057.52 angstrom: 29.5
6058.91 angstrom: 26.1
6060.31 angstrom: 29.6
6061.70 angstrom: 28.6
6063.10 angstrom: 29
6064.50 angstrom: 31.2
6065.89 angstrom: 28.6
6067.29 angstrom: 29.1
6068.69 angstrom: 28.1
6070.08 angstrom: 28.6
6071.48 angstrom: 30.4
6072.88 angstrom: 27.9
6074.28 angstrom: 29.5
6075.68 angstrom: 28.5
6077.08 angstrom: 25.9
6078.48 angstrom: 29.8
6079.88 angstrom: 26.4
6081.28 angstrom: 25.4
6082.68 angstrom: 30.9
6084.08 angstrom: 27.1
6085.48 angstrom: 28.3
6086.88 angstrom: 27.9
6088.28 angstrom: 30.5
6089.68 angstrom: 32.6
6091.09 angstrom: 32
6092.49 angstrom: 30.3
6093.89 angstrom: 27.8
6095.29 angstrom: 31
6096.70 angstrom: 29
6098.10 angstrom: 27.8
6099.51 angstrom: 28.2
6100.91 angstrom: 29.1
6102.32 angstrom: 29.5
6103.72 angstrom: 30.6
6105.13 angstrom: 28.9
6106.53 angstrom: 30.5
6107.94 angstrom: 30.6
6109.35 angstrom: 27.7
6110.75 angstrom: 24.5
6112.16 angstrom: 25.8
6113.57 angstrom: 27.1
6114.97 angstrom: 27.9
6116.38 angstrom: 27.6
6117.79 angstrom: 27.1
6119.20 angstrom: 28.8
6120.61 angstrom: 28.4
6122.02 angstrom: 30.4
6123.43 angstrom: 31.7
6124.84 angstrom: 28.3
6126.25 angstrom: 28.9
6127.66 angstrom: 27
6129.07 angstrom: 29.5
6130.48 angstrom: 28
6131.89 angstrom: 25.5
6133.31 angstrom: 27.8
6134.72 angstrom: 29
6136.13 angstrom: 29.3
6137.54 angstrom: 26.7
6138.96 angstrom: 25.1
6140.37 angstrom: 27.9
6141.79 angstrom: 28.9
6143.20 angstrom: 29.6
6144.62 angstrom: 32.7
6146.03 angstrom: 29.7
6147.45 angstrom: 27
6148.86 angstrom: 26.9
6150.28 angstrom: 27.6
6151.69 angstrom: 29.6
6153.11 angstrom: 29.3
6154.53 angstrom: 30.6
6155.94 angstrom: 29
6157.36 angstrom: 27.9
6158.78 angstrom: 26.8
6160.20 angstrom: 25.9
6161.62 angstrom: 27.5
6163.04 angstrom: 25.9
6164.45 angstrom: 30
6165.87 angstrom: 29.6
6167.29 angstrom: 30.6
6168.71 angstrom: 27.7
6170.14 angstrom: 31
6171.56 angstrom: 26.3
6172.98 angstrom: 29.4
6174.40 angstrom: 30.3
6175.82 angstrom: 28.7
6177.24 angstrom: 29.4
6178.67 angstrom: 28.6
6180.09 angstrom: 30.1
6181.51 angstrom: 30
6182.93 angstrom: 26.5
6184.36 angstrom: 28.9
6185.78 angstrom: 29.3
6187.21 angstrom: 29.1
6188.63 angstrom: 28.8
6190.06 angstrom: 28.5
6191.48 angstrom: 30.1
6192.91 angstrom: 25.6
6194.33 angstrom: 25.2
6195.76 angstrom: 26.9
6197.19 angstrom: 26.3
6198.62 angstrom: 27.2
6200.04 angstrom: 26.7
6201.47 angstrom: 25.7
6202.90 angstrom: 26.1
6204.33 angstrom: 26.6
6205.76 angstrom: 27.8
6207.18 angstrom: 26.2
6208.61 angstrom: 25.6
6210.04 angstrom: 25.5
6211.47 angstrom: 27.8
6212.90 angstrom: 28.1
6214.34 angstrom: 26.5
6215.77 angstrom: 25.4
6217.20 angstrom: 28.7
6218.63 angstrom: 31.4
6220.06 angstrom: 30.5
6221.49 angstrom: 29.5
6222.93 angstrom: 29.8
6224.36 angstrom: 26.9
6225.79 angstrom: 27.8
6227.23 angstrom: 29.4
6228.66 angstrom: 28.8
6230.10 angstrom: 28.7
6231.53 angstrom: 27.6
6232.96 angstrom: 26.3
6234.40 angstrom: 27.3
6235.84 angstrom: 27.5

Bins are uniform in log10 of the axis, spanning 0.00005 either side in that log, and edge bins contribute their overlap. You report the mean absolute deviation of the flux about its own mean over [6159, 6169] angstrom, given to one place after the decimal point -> 1.6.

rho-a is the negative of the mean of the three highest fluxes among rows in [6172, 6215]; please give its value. -30.2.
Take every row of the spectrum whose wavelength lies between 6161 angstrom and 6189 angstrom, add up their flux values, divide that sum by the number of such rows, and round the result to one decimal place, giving 28.9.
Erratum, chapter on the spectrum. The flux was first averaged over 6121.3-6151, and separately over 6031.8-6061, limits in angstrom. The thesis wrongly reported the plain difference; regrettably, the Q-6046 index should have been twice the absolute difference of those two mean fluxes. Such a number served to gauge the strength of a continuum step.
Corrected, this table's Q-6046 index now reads 4.6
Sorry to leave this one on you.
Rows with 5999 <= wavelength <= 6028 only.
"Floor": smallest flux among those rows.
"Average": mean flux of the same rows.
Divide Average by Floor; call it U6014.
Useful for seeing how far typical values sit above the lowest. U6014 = 1.08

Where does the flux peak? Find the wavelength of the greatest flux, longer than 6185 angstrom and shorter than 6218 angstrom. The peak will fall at 6191.48 angstrom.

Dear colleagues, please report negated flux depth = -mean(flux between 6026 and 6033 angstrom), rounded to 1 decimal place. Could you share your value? -27.1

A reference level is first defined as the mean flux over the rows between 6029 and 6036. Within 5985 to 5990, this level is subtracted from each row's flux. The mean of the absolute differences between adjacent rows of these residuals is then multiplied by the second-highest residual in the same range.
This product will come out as 6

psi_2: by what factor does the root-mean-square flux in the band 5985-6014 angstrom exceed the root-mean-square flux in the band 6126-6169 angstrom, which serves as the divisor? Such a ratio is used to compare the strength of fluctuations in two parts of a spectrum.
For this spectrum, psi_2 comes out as 0.95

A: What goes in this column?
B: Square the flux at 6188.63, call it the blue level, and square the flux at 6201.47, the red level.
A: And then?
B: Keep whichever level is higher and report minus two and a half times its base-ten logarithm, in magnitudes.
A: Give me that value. -7.30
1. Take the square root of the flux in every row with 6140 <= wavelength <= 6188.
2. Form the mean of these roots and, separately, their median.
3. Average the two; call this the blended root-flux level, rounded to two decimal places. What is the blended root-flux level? 5.38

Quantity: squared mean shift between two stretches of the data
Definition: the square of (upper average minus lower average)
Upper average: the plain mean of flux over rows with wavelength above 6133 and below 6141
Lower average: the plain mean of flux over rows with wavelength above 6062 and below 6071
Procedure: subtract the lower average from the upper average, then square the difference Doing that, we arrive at 2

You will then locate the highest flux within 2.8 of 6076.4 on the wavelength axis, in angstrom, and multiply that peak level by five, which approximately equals 149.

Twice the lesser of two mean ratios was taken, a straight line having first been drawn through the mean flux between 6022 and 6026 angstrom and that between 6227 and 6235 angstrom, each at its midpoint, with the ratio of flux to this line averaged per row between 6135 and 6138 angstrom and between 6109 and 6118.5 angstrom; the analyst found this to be 1.93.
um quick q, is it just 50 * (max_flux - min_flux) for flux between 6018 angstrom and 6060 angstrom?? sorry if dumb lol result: 435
